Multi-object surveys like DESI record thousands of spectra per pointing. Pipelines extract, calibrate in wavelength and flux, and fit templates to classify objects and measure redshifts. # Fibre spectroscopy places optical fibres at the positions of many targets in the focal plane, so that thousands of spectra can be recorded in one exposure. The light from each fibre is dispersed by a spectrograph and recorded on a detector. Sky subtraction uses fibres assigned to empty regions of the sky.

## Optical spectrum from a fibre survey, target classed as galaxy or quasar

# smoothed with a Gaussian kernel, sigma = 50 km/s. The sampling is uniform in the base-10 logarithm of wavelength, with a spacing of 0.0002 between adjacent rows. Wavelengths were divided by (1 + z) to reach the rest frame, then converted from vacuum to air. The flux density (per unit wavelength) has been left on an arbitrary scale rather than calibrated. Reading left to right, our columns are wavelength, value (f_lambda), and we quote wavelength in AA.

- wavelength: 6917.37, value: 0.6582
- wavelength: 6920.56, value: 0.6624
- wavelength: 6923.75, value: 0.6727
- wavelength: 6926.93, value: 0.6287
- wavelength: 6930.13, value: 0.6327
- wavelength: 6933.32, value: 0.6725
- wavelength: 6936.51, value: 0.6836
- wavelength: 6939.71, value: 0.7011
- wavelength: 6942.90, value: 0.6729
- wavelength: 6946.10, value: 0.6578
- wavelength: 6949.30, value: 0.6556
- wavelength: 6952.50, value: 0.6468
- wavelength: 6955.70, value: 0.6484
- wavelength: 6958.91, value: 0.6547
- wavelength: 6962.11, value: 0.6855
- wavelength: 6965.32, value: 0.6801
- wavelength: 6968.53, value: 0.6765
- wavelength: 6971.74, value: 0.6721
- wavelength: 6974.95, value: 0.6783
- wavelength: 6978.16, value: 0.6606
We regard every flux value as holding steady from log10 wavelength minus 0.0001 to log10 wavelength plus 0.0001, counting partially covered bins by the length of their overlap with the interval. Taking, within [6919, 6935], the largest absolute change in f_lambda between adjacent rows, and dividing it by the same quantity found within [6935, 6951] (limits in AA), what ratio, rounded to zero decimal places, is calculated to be 2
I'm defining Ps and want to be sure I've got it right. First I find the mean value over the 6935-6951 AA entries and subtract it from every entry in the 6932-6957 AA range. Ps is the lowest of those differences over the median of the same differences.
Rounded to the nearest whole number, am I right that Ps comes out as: 3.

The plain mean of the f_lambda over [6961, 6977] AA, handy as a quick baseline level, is 0.678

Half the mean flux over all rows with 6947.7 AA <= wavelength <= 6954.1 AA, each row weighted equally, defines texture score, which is 0.326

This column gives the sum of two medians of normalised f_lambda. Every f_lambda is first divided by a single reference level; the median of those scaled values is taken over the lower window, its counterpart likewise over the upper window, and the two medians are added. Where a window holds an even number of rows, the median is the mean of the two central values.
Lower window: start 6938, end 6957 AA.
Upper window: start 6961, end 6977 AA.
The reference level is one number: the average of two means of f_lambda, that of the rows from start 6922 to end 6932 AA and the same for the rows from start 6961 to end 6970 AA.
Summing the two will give 2.01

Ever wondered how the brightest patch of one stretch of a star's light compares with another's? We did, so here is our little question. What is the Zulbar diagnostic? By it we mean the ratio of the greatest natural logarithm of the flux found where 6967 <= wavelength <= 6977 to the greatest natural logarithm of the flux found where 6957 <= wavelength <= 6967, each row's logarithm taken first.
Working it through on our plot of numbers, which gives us 1.03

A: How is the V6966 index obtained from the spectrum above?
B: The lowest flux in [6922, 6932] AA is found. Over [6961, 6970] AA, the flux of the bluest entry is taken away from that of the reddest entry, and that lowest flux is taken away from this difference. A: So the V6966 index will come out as -0.638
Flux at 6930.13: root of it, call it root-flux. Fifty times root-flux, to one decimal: 39.8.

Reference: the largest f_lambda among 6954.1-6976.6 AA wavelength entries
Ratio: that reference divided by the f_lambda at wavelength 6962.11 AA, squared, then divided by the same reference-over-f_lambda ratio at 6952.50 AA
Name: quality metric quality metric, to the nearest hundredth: 0.94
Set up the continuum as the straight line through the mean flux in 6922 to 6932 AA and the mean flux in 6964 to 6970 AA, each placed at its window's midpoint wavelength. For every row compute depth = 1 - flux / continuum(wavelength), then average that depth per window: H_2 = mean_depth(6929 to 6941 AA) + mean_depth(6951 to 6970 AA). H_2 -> -0.021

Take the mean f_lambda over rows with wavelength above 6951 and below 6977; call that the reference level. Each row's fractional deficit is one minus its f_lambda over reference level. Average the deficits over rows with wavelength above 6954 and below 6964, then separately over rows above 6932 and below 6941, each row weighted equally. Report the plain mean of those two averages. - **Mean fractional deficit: -0.010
